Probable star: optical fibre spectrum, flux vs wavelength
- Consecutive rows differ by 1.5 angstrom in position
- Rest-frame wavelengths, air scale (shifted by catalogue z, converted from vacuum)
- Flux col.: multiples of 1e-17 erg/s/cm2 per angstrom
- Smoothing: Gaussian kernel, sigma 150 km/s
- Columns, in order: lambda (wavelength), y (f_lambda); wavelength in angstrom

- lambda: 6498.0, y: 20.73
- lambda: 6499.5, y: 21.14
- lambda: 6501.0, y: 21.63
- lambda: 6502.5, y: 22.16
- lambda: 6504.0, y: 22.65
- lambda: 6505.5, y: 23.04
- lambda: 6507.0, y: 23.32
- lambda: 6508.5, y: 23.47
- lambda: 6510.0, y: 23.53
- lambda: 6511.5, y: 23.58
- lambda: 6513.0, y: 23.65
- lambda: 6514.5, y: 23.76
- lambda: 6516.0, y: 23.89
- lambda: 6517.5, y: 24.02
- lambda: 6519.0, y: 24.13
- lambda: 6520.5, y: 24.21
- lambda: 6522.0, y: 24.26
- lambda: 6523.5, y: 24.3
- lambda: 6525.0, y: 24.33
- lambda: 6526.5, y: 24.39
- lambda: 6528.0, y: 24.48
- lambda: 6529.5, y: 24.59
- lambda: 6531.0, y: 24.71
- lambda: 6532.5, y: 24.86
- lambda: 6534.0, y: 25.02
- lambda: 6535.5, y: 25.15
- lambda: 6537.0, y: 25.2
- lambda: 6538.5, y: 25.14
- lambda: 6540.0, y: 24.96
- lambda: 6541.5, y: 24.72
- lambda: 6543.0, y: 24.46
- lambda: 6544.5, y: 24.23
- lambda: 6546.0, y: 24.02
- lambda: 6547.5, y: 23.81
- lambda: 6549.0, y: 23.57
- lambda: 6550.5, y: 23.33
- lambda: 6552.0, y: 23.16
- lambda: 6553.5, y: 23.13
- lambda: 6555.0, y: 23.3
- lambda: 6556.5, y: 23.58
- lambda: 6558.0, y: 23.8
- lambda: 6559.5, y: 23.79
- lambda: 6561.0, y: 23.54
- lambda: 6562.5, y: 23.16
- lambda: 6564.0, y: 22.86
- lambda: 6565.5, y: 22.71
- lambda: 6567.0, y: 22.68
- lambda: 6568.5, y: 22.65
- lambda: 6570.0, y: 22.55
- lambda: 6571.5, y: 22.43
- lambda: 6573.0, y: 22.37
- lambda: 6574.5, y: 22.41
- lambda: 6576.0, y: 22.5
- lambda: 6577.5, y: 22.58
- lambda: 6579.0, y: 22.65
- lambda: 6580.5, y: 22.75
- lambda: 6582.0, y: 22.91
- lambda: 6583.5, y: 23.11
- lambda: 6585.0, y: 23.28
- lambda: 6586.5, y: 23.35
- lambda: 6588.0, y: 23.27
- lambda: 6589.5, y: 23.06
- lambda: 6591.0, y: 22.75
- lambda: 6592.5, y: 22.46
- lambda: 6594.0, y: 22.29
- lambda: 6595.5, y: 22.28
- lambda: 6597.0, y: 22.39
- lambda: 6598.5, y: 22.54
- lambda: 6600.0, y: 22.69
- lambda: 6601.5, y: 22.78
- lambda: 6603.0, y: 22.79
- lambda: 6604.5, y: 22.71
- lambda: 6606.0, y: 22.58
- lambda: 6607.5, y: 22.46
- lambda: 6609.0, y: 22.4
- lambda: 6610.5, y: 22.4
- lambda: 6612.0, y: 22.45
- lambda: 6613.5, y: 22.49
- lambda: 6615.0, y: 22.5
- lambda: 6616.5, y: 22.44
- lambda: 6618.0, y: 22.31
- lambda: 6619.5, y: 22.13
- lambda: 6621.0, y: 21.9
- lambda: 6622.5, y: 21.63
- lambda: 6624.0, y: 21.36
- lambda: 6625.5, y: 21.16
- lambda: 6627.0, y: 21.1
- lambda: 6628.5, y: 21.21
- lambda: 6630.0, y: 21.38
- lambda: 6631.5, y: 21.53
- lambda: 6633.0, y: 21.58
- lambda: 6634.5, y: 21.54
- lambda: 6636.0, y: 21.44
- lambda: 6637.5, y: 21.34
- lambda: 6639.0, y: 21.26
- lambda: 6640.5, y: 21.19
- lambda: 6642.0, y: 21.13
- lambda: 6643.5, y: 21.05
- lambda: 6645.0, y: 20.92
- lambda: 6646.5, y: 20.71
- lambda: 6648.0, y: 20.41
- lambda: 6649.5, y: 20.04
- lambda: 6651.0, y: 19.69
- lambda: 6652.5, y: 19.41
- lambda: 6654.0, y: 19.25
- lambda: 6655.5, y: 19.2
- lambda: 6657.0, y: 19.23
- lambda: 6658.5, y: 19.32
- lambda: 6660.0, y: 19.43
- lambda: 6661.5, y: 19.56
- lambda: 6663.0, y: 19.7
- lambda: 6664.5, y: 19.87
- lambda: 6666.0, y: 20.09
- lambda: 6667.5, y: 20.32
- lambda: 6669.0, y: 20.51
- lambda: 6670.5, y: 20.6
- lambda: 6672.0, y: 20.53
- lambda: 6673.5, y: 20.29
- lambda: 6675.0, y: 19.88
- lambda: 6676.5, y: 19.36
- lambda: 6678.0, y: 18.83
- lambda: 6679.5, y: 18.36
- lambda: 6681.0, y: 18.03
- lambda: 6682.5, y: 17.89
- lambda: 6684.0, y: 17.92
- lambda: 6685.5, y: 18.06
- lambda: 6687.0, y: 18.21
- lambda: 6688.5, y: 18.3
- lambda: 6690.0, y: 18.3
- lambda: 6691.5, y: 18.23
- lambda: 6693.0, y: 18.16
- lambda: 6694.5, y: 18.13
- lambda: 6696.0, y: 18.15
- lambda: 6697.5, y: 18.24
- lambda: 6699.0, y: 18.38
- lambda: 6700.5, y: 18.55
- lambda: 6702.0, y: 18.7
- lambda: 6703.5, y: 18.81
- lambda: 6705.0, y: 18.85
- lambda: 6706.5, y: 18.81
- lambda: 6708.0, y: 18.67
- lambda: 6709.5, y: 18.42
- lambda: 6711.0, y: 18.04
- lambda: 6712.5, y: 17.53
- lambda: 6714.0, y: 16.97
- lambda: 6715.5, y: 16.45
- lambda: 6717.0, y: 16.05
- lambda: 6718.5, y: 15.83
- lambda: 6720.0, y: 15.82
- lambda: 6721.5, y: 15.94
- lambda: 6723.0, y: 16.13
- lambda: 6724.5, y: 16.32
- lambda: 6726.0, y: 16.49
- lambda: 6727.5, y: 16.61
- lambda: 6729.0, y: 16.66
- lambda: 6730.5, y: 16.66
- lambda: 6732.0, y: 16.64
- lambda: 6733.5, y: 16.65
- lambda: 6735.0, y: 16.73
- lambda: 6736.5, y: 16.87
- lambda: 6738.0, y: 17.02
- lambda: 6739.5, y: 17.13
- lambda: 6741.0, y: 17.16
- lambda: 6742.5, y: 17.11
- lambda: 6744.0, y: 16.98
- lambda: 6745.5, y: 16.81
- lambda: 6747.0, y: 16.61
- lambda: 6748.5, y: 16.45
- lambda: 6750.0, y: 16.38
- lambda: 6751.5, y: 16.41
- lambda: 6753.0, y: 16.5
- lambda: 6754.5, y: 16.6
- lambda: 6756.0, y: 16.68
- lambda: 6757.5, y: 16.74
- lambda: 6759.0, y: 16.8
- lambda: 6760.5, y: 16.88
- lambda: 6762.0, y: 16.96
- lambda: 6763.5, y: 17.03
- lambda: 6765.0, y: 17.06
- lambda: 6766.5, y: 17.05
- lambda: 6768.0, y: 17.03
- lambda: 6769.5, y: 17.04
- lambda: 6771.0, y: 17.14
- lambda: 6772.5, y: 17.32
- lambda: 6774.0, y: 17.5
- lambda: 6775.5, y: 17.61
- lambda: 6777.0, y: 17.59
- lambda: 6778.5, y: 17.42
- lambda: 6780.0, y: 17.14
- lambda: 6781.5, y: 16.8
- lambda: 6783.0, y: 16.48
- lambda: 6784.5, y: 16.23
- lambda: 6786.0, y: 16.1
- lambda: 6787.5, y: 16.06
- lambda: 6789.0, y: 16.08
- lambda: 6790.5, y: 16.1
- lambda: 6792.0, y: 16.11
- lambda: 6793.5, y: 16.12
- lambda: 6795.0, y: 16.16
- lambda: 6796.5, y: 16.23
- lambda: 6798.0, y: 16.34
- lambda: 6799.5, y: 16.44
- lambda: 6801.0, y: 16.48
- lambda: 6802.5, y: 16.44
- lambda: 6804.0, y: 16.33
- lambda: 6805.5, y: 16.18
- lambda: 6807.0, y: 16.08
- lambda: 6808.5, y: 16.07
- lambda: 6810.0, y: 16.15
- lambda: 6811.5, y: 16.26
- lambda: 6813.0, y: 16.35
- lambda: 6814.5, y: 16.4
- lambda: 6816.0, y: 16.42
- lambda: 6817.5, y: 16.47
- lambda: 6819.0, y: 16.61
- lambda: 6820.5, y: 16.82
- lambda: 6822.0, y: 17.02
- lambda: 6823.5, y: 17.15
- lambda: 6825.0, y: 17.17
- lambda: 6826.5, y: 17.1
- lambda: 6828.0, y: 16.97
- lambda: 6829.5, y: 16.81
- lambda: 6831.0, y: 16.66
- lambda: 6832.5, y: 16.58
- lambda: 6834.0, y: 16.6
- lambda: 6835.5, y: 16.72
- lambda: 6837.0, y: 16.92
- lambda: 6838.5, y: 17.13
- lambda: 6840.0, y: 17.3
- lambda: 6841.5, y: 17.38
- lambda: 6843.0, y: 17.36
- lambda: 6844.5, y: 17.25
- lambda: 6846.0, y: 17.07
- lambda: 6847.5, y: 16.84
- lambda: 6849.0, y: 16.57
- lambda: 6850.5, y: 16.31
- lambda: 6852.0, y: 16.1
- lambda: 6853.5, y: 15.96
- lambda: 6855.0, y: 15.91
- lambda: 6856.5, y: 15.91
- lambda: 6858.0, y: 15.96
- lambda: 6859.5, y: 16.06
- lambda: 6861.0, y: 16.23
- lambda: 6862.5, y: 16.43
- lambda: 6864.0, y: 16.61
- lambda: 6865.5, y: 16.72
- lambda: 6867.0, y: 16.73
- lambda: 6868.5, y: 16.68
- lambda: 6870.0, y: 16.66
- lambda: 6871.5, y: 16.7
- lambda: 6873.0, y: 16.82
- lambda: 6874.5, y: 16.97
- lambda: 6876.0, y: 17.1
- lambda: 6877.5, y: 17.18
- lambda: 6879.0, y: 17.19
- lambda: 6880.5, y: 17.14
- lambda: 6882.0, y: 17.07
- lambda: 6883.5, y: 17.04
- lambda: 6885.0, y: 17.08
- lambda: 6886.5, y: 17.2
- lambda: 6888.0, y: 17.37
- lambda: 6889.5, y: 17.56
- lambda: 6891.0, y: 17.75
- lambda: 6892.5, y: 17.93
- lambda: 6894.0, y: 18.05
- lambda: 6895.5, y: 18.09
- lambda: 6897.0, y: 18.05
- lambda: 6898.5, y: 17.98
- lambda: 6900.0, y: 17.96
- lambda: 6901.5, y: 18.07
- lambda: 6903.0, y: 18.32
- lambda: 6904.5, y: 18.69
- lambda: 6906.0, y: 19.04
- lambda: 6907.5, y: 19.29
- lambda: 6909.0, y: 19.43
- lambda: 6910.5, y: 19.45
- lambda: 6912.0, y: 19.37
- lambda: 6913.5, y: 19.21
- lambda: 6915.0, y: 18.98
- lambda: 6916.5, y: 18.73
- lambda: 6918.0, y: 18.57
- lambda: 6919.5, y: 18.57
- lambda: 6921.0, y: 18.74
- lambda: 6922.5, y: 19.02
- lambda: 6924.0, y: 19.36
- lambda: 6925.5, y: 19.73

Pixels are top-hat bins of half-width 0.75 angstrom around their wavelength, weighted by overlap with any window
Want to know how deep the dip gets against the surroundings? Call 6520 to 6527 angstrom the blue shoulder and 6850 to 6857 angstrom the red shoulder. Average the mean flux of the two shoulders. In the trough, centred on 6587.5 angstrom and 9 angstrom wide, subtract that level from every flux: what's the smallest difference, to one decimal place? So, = 2.6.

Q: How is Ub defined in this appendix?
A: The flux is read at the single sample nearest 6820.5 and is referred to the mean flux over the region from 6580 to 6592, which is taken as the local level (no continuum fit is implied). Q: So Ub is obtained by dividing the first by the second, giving 0.73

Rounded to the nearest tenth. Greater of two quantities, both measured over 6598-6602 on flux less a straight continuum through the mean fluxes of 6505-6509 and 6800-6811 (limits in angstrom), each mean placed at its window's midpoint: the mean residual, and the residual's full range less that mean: 1.6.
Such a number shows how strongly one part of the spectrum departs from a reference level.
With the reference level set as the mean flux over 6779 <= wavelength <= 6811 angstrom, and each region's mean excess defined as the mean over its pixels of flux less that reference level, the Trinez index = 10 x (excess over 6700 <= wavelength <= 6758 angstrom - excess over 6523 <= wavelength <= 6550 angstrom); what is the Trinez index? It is -75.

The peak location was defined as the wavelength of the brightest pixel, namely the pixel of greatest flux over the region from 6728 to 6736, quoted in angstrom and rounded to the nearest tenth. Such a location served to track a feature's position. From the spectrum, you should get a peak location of 6735.0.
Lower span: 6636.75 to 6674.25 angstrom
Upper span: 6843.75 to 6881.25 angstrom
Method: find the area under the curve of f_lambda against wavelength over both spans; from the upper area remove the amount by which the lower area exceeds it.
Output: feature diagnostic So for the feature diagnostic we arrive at 488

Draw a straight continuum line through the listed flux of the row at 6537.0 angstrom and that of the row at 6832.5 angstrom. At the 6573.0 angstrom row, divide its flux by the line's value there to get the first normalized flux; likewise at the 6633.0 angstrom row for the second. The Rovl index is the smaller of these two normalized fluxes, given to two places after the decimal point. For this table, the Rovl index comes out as 0.93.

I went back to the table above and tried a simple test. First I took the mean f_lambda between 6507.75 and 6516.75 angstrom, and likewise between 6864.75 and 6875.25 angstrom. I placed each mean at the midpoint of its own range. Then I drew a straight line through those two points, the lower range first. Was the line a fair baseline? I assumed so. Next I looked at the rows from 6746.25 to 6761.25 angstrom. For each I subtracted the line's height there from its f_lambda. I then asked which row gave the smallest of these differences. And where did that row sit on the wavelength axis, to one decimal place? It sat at 6750.0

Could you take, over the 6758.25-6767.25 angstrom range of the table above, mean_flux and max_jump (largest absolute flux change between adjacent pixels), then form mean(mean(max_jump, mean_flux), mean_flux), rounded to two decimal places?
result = 12.74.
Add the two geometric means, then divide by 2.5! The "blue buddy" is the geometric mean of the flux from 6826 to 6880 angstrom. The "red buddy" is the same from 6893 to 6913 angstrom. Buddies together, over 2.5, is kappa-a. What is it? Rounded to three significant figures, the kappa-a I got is 14.1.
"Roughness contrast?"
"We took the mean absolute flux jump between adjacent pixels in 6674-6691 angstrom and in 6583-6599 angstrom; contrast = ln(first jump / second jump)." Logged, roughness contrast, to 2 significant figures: 0.42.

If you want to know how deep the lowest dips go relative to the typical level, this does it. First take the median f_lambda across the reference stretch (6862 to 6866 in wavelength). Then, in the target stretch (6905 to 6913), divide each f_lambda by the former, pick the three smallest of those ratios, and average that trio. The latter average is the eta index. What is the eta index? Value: 1.16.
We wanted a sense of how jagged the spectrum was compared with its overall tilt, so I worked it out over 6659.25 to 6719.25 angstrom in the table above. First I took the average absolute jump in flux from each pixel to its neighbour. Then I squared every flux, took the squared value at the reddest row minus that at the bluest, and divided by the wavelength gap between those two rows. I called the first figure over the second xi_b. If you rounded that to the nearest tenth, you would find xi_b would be -0.1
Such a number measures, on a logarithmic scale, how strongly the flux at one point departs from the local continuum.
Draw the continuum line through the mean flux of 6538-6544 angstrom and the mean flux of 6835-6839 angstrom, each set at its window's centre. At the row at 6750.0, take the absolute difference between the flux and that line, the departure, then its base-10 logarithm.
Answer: 0.46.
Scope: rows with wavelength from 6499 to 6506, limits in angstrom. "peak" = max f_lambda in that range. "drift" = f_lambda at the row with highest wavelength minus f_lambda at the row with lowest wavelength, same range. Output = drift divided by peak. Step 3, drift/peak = 0.082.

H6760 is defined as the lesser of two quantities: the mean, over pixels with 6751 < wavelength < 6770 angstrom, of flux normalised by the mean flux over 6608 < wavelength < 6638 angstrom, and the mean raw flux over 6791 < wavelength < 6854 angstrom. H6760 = 0.77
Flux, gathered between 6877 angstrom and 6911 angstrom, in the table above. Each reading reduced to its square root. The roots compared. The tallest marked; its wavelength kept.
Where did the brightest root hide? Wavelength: 6910.5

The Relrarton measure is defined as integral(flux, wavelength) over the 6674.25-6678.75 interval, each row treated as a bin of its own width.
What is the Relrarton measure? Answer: 87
